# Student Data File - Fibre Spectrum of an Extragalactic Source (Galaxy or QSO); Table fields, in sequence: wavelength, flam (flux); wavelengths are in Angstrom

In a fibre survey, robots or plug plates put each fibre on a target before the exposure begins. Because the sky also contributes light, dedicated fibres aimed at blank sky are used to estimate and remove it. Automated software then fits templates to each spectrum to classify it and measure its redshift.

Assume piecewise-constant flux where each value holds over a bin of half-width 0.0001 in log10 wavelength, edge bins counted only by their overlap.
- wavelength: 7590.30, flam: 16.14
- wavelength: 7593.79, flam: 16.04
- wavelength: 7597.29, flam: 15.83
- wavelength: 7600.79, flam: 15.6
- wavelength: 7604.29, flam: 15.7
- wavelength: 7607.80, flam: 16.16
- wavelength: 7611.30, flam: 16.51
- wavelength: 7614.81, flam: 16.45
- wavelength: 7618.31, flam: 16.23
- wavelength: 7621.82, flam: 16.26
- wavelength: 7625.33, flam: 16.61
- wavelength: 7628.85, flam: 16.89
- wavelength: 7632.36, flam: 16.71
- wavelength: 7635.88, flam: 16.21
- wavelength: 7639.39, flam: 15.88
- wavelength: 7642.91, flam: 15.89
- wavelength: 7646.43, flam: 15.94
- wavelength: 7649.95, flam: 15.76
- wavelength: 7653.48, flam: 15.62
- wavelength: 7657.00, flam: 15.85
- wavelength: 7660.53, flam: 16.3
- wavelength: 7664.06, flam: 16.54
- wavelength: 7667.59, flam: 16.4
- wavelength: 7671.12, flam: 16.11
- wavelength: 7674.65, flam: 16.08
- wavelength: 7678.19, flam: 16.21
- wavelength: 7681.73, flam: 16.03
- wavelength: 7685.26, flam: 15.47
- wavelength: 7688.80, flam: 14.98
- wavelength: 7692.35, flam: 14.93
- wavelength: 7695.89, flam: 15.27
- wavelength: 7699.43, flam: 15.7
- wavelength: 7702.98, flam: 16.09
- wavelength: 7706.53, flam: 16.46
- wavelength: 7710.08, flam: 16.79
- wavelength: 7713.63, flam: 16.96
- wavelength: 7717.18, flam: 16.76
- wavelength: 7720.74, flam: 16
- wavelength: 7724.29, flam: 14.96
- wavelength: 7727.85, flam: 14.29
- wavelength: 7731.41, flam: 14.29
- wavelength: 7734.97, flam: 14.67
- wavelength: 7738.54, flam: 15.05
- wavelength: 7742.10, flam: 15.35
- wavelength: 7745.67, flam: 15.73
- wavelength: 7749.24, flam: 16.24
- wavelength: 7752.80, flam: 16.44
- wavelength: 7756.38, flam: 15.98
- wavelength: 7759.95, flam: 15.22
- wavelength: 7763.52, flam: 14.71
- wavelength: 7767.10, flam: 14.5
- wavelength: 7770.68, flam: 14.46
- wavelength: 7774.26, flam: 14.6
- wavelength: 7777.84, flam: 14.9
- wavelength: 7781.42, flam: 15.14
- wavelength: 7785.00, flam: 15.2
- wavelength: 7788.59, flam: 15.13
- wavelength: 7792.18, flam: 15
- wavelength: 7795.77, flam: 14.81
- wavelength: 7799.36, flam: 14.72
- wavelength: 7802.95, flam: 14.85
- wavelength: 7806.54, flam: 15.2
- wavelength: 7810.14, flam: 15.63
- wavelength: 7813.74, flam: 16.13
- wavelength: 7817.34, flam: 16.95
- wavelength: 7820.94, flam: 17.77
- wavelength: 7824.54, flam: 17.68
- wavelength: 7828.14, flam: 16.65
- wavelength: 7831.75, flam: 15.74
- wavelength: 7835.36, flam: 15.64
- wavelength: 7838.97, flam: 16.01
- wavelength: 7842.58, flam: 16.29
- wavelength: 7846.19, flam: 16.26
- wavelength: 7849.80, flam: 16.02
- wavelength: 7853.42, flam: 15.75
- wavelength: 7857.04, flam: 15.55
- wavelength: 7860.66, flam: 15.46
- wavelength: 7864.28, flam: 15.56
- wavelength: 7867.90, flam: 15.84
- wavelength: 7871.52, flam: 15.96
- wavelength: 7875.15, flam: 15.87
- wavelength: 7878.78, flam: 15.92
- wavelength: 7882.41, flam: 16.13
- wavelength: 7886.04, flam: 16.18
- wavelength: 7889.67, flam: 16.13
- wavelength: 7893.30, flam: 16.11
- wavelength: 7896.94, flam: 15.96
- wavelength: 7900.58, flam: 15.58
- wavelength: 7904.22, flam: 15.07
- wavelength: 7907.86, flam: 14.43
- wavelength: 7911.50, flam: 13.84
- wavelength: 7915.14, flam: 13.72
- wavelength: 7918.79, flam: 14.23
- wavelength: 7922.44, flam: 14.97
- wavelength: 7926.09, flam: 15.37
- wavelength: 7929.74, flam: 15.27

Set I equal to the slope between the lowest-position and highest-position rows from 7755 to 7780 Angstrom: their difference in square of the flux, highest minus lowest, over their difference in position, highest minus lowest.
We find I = -1.6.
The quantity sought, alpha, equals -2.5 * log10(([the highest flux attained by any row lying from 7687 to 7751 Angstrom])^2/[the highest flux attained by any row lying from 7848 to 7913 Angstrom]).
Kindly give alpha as -3.12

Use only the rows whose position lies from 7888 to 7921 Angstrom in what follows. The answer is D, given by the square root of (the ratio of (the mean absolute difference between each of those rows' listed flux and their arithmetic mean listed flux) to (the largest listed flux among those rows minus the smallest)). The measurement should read 0.59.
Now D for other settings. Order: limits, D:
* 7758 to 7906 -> 0.42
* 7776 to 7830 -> 0.54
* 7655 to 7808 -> 0.50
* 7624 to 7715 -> 0.45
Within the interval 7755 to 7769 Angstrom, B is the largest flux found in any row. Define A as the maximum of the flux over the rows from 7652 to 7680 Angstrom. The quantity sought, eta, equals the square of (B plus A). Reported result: 1058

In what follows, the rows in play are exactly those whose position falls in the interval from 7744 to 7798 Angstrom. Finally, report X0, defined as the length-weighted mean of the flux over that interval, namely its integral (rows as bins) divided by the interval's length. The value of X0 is 15.2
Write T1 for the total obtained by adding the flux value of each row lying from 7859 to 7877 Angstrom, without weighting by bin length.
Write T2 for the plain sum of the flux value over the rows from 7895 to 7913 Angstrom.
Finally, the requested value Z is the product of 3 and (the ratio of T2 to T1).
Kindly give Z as 2.85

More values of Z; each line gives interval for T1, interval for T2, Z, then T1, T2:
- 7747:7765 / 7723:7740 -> 2.80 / 79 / 73.3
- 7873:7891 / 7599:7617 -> 3.01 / 80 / 80.4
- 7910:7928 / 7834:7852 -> 3.34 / 72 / 80.2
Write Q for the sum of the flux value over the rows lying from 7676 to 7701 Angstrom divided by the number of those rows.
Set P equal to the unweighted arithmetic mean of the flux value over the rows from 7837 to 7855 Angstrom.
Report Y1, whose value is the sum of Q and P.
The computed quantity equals 31.6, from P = 16.1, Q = 15.5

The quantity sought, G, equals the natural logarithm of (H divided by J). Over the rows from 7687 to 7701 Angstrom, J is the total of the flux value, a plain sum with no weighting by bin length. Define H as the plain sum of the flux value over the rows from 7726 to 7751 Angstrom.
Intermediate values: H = 106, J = 61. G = 0.6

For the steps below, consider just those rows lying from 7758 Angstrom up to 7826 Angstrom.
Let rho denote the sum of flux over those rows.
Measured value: 293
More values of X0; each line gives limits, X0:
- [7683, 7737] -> 15.6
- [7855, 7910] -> 15.7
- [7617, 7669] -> 16.2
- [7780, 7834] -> 15.8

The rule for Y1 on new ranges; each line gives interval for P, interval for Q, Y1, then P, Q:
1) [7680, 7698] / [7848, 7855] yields 31.2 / 15.3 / 15.9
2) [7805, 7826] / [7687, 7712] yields 32.3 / 16.6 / 15.7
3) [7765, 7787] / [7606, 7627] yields 31.2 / 14.8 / 16.4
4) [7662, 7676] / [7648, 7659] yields 32.0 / 16.3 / 15.7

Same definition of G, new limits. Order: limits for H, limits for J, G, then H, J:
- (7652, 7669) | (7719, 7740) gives -0.1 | 81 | 89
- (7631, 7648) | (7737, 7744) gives 1.0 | 81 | 30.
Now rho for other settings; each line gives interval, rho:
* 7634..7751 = 521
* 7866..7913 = 203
